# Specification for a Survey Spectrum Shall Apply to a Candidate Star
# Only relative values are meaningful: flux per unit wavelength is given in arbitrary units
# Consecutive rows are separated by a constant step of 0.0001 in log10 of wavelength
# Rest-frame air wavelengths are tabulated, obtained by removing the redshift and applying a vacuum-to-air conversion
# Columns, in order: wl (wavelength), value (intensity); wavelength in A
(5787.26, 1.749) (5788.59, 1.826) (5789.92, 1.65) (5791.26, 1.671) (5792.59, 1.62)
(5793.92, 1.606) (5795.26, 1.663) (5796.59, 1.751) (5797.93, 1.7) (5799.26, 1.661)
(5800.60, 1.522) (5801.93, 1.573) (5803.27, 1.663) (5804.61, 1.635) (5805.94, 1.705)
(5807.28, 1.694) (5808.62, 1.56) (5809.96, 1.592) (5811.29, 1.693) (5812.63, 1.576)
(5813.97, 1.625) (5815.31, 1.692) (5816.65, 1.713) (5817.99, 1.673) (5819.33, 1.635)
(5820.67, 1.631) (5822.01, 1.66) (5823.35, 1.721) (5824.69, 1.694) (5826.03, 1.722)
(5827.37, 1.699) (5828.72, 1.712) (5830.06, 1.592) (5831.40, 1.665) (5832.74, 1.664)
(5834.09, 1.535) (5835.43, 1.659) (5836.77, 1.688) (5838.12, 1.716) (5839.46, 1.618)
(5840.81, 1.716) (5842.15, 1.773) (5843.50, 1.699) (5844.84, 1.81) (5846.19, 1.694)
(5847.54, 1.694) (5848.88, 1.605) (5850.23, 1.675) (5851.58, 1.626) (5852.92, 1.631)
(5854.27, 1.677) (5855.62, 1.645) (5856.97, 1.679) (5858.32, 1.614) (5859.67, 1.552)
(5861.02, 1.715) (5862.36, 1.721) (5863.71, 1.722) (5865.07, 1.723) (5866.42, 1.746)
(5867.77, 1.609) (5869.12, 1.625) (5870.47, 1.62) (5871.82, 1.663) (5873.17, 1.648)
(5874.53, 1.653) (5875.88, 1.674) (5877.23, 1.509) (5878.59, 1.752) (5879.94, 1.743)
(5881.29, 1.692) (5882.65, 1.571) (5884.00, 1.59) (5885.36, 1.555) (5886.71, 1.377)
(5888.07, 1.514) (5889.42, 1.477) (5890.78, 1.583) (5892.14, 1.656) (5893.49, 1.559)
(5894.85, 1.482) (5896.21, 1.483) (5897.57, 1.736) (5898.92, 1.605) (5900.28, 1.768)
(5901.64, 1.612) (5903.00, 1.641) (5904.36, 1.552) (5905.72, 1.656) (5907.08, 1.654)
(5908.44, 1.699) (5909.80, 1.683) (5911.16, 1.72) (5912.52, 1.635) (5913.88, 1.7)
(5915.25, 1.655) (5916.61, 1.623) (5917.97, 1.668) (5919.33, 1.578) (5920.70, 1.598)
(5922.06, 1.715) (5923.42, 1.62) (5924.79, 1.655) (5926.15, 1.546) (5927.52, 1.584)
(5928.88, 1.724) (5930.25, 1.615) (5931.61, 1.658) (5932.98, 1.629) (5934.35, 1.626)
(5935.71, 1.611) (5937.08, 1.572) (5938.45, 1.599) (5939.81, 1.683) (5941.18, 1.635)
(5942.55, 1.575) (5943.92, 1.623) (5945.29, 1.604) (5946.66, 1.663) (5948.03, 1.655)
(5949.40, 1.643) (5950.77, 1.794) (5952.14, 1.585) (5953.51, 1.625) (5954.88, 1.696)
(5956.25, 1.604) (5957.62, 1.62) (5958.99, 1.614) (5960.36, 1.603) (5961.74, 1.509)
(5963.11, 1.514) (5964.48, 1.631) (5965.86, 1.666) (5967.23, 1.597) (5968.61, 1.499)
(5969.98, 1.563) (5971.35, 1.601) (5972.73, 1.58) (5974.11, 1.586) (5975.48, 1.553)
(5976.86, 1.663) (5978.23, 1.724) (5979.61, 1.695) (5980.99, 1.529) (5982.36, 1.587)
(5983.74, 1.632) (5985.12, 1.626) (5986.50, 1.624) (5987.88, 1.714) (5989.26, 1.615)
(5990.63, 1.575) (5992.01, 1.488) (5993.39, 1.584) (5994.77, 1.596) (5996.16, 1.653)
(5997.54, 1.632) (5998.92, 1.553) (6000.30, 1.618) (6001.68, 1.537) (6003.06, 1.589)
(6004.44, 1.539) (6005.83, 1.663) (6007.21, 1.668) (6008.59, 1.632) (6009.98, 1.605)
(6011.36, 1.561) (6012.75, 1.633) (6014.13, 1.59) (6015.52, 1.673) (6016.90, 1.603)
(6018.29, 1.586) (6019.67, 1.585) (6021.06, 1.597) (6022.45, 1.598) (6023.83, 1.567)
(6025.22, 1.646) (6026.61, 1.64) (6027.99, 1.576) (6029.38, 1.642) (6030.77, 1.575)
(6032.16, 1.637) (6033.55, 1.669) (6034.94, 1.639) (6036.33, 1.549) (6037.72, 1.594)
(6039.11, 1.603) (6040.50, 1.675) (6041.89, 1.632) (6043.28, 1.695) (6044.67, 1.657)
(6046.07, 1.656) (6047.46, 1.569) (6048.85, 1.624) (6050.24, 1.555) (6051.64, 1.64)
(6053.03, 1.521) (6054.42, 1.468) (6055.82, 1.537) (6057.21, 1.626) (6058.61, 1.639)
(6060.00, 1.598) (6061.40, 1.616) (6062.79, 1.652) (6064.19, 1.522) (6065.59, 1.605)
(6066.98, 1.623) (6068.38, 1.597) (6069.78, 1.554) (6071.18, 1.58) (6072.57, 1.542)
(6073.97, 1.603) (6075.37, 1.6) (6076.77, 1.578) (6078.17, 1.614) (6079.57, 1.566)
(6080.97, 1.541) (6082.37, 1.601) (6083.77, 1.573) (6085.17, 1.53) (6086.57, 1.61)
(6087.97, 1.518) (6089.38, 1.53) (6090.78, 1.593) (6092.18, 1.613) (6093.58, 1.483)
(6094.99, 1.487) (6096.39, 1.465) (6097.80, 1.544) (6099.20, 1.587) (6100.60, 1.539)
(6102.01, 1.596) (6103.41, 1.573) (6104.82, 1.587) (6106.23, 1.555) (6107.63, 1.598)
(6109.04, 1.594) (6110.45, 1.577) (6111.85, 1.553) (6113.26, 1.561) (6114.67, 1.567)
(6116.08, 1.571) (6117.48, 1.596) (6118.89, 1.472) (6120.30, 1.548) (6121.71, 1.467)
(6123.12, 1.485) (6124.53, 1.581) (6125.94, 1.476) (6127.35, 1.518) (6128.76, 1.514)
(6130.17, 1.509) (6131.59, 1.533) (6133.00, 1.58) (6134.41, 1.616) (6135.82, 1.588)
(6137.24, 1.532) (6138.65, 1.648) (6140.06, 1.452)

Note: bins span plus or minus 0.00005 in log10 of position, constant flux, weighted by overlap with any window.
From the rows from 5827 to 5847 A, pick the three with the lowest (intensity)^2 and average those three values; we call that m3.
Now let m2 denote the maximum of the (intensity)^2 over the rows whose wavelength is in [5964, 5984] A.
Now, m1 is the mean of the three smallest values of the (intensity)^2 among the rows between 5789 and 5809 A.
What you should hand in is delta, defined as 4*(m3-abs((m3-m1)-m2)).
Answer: -1.5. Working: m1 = 2.41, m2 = 2.97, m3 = 2.50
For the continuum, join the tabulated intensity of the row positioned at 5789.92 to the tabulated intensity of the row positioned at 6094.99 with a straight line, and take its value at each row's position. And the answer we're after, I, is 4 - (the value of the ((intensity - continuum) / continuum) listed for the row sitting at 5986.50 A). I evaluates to 3.95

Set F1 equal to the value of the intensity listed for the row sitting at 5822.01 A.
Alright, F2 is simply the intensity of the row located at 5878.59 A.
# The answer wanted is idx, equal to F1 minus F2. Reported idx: -0.09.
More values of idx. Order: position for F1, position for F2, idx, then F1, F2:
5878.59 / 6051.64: 0.11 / 1.752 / 1.64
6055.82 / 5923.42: -0.08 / 1.537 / 1.62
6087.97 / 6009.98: -0.09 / 1.518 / 1.605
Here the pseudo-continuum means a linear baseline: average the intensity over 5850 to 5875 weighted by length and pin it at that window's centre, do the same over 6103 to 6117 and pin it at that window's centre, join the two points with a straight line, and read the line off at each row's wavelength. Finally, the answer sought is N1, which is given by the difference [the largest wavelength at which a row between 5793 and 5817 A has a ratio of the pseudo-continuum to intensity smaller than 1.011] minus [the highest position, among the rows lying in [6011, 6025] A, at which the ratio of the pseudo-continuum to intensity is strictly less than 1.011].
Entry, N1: -205.8 A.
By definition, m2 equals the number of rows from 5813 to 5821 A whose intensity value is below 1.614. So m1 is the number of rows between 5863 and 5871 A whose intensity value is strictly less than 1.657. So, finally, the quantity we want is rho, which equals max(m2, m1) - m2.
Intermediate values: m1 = 3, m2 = 0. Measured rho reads 3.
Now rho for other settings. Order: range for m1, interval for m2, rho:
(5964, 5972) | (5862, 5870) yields 4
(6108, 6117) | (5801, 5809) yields 4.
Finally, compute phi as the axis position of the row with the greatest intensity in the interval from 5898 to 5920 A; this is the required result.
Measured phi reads 5900.28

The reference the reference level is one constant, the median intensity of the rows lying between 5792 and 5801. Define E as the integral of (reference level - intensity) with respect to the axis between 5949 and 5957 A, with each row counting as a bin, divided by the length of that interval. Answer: 0.00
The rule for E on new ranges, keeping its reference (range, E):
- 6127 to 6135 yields 0.12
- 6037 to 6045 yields 0.02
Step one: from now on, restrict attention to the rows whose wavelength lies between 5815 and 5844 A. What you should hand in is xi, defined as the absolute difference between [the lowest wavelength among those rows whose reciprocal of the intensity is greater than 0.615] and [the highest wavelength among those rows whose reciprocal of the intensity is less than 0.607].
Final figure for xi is 13.4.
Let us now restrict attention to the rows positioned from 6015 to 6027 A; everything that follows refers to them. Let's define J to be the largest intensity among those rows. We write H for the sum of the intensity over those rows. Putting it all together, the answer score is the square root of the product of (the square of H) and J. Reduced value 18.7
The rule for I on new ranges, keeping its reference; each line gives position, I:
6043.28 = 3.88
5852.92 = 3.99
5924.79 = 3.95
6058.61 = 3.91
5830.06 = 4.02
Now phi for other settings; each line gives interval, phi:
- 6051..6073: 6062.79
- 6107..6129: 6107.63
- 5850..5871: 5866.42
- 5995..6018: 6015.52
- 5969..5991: 5978.23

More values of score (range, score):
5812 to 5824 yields 19.6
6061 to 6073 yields 18.4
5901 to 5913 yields 19.5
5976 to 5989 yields 19.4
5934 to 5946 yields 18.8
